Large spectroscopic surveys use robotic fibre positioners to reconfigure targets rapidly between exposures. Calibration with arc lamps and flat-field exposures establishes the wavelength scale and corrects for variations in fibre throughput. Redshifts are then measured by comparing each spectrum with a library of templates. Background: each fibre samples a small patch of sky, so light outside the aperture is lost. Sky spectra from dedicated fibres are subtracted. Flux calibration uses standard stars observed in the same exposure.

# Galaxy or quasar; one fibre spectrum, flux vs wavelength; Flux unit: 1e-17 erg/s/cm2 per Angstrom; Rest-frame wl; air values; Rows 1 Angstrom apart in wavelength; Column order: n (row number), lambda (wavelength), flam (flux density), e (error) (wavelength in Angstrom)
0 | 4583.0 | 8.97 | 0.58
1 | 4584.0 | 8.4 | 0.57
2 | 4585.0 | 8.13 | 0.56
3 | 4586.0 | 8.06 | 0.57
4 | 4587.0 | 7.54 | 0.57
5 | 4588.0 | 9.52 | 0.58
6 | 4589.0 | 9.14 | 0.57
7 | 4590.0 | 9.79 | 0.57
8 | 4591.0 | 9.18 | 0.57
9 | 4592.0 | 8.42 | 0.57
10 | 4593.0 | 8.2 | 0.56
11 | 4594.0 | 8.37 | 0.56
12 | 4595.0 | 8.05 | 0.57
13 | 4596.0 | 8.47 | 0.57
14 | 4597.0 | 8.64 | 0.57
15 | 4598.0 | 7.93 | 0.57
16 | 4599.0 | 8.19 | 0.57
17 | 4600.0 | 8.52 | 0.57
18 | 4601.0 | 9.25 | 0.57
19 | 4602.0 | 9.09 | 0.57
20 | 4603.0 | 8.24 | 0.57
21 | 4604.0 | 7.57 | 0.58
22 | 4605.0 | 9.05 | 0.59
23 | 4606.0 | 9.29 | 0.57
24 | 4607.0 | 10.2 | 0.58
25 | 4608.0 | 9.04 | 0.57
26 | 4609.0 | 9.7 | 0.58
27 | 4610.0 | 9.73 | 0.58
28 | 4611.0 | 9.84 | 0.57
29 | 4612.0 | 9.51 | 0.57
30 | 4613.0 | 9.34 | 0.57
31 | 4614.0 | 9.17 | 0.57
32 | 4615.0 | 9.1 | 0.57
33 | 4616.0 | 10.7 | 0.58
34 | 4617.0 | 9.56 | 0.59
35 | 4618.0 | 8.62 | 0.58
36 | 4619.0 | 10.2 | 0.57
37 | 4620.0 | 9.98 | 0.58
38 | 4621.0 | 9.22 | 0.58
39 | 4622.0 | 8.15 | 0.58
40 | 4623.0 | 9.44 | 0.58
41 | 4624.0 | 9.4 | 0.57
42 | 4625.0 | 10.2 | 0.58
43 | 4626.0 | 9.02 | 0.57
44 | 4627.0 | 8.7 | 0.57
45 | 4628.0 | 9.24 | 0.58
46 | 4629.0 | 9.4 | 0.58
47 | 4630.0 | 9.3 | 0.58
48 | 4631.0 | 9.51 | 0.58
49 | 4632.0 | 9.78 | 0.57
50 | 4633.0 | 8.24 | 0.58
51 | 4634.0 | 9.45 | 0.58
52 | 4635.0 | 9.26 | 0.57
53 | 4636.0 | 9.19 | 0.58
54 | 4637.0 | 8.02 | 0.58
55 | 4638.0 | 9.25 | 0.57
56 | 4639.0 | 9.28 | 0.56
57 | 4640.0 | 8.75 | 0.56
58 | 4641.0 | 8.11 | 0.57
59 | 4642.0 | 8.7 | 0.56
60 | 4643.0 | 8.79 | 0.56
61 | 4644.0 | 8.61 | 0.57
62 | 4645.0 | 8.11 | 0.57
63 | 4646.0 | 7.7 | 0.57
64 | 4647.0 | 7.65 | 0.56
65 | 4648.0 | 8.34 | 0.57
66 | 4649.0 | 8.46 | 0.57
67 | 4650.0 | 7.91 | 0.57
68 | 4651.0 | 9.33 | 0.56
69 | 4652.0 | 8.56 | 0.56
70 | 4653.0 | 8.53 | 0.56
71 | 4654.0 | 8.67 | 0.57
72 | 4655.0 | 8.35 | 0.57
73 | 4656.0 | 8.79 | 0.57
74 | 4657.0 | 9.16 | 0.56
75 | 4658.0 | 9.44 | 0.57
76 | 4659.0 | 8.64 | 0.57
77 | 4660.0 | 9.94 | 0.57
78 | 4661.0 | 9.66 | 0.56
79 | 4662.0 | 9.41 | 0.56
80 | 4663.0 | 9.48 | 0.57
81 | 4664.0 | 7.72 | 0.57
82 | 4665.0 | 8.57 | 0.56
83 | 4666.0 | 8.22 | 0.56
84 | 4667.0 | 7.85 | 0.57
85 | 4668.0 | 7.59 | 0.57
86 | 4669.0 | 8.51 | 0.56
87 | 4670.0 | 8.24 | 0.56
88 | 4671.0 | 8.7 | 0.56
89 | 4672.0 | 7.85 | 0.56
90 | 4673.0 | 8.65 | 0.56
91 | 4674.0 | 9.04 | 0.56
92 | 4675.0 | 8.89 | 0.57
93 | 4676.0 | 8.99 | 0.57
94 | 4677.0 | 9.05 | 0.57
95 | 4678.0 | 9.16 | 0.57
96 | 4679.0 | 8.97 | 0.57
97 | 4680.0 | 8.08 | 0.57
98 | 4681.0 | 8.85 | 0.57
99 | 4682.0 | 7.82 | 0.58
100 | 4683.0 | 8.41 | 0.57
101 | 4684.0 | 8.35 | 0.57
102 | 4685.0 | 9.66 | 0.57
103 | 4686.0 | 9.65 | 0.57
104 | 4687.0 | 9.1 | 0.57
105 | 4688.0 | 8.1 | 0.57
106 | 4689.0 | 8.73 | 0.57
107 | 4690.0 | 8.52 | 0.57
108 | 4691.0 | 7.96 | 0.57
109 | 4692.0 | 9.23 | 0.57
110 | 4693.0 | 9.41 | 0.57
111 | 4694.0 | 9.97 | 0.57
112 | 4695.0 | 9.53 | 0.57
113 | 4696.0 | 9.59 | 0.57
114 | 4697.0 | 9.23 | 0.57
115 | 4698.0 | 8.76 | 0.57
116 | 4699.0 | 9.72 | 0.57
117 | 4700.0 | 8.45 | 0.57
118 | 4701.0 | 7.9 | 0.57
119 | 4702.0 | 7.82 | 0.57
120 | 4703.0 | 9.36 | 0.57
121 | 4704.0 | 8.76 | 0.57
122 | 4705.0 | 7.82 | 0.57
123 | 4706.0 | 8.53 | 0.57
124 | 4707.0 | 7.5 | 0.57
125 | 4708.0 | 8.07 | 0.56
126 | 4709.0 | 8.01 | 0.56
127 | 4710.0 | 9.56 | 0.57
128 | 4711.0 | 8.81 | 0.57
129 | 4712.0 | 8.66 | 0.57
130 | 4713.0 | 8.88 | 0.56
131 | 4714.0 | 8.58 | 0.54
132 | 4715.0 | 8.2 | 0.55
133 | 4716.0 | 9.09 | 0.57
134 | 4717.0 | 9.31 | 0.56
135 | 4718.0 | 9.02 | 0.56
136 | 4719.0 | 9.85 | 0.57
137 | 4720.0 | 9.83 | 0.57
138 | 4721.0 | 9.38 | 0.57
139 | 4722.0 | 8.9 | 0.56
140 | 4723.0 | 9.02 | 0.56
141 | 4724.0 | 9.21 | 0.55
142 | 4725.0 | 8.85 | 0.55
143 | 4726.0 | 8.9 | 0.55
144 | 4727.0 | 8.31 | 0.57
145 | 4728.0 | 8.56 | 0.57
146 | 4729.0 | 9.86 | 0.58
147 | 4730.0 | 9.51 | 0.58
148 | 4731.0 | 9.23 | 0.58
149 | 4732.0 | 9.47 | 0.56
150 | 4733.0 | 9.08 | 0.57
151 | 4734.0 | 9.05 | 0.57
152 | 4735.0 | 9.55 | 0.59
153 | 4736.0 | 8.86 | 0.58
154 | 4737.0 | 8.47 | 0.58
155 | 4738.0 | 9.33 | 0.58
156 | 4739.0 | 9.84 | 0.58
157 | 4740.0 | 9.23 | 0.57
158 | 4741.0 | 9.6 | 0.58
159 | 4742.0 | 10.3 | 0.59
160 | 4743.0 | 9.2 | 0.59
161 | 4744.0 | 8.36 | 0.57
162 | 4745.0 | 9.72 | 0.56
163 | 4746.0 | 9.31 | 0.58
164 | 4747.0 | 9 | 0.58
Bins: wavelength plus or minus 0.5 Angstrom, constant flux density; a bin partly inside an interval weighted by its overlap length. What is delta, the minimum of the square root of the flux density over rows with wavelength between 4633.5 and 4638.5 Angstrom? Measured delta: 2.83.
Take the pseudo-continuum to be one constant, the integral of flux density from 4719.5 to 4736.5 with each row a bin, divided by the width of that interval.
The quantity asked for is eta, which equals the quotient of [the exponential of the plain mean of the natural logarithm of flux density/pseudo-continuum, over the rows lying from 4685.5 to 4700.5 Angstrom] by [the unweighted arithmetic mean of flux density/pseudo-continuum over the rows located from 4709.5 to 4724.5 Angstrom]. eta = 1.00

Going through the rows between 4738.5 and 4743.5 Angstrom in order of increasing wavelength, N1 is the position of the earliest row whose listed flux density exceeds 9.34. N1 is 4739.0 Angstrom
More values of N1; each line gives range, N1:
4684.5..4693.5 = 4685.0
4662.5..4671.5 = 4663.0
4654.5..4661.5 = 4658.0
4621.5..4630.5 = 4623.0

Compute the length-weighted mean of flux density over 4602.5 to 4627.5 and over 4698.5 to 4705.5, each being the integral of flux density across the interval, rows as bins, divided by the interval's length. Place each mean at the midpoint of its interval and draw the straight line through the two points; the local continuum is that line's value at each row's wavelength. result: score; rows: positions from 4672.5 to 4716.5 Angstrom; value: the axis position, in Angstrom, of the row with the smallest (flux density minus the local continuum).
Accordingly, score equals 4707.0 Angstrom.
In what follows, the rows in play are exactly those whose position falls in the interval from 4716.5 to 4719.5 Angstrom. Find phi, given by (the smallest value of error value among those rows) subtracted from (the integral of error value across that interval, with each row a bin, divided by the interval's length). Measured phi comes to 0.003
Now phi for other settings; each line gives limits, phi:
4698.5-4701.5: 0.000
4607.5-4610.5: 0.007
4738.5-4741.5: 0.007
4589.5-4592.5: 0.000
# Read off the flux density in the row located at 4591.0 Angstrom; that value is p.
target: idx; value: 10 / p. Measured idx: 1.09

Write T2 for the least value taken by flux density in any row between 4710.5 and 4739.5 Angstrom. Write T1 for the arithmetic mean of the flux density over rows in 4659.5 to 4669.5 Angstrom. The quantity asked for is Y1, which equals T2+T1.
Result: 16.9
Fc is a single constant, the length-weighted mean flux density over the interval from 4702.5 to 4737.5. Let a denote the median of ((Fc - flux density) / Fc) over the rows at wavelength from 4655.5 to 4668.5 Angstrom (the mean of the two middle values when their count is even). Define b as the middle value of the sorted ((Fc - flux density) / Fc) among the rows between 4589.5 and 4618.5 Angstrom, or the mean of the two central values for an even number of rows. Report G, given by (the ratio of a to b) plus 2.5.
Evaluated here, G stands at 1.8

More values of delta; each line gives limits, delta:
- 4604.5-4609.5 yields 3.01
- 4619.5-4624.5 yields 2.85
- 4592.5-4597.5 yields 2.84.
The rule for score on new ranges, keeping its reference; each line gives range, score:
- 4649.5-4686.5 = 4668.0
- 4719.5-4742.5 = 4727.0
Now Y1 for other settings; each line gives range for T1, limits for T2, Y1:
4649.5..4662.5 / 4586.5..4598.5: 16.5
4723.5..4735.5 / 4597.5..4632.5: 16.7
